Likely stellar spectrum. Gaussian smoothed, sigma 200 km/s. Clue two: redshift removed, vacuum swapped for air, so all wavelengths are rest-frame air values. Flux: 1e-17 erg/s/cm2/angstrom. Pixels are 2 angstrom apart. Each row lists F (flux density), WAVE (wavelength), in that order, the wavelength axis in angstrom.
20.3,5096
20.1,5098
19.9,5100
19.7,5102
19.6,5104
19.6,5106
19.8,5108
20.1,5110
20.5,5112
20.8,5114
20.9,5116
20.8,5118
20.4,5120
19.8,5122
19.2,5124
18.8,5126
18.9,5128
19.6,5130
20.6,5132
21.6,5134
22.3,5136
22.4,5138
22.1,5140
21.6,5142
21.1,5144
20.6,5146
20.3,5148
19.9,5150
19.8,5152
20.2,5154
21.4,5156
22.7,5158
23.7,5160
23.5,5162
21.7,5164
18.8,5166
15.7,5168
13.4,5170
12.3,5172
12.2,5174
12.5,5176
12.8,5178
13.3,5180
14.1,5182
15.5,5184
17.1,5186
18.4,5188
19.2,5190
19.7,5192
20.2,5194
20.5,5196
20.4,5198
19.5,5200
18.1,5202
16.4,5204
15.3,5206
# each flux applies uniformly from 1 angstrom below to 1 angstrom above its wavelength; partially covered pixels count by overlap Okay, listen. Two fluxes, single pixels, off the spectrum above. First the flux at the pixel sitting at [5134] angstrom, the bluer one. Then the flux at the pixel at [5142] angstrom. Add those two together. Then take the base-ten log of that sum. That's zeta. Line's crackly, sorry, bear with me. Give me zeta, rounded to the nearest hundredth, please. 1.64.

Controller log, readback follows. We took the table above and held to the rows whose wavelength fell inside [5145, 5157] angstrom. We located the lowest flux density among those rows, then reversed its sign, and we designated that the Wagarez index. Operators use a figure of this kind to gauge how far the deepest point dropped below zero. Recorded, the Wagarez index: -19.8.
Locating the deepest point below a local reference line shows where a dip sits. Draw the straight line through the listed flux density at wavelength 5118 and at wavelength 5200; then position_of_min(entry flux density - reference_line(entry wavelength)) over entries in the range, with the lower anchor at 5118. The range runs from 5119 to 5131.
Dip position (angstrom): 5126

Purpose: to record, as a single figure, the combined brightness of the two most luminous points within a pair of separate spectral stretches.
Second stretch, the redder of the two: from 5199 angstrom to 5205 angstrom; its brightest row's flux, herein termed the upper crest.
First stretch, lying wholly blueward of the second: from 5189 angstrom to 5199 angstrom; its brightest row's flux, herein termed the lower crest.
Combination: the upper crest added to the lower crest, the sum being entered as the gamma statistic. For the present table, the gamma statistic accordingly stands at 40.0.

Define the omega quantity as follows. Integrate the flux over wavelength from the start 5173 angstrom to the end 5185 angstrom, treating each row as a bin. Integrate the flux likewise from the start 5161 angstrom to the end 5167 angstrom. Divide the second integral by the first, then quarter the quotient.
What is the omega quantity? 0.20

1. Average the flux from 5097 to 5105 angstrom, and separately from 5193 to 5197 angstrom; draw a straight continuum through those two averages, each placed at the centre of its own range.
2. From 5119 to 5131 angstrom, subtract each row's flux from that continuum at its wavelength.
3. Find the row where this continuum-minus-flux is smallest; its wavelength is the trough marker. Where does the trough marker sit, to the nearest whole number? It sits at 5120 angstrom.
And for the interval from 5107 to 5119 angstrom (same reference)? 5116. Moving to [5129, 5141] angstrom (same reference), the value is 5138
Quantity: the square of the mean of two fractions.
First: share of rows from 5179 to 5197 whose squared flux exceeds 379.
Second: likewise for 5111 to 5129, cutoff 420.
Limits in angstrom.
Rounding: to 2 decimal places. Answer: 0.15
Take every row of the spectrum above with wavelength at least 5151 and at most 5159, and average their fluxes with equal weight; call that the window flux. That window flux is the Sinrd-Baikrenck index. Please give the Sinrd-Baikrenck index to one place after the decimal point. 21.0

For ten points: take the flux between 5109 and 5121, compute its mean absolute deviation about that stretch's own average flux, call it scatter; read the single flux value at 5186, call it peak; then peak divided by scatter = 68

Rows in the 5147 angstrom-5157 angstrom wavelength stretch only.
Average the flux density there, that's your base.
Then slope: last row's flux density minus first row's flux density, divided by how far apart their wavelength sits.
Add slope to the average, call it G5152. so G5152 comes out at 20.5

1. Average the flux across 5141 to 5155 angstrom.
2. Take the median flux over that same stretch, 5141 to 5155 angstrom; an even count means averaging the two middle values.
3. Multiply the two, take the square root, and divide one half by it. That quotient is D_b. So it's 0.0245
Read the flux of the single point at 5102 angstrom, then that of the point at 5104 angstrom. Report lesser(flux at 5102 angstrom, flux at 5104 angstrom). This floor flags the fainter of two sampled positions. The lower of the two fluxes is 19.6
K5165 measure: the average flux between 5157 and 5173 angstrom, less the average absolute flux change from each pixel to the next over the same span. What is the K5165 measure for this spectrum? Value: 17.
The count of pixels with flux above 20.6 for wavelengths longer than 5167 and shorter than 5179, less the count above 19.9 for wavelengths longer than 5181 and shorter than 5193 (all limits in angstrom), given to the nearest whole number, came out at 0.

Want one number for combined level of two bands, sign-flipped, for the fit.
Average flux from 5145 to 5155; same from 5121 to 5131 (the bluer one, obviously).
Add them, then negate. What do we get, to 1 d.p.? -39.4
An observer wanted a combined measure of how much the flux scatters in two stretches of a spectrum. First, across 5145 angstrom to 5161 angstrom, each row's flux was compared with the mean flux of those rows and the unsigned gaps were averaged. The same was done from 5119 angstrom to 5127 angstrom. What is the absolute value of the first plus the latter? 1.7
